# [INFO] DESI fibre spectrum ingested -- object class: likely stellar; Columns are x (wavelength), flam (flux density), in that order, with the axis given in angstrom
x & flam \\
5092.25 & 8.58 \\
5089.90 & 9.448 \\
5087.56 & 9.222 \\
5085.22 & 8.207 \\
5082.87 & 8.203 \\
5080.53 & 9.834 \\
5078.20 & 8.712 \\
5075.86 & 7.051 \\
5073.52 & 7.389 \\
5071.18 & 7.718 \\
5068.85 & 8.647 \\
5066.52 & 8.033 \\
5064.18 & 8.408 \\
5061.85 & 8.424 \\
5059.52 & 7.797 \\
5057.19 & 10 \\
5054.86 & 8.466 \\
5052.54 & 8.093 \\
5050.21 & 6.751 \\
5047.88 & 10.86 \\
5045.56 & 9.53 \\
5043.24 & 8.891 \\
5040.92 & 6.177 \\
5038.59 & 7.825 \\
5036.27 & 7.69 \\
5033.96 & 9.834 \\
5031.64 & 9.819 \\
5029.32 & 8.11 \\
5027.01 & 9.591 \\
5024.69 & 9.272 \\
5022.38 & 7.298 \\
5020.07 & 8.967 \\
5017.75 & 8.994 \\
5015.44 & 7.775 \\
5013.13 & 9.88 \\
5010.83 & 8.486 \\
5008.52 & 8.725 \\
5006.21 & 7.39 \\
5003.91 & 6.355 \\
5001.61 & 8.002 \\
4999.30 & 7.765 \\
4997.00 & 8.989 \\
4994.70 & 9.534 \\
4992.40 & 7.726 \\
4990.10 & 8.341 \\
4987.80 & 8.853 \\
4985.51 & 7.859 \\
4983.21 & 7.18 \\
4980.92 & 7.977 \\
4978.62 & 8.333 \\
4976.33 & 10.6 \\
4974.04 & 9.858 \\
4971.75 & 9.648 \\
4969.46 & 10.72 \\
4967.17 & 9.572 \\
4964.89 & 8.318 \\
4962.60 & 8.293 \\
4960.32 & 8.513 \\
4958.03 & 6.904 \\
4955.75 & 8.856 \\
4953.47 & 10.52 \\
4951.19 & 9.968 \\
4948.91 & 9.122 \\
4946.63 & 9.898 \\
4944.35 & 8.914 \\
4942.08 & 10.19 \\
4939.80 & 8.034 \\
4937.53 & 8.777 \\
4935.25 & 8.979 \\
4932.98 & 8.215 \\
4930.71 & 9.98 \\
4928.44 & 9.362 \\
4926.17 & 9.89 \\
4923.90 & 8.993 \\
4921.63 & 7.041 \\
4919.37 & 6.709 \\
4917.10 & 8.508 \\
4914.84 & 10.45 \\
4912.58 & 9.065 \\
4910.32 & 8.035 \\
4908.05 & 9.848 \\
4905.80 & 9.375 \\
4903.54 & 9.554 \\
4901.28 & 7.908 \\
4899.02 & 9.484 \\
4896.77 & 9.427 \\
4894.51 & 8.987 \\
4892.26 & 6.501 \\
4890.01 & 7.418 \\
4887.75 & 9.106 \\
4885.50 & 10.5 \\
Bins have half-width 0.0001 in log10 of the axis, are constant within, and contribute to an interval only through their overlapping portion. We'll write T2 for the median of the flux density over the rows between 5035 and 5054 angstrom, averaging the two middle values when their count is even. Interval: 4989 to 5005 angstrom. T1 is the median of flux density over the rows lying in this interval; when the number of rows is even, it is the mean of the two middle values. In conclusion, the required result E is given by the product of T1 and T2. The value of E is 64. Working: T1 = 8.0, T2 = 8.0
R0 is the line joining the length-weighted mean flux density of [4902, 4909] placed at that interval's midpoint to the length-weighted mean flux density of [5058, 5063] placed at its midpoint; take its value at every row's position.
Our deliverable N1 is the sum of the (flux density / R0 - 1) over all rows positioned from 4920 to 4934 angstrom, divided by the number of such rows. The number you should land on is -0.04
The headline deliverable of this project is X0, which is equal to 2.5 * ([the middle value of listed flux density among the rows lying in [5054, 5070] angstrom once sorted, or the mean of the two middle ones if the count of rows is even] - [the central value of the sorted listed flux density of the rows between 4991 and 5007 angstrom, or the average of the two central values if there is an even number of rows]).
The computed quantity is 1.6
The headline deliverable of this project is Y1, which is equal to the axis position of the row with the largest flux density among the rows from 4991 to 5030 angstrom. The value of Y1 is 5013.13 angstrom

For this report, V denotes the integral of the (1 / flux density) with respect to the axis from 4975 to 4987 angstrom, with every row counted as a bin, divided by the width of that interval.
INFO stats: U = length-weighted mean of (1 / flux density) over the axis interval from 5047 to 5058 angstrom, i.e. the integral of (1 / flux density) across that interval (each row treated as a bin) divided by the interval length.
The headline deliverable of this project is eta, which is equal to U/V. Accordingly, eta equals 0.97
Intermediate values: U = 0.117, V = 0.121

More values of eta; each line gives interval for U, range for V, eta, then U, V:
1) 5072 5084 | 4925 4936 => 1.14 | 0.123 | 0.108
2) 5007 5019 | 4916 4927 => 0.92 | 0.115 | 0.125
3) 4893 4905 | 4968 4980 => 1.09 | 0.112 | 0.103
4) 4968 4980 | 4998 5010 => 0.78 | 0.103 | 0.132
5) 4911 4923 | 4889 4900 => 1.00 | 0.123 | 0.122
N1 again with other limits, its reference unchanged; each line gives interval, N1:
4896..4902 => -0.06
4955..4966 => -0.10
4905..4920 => -0.06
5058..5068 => -0.01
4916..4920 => -0.19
